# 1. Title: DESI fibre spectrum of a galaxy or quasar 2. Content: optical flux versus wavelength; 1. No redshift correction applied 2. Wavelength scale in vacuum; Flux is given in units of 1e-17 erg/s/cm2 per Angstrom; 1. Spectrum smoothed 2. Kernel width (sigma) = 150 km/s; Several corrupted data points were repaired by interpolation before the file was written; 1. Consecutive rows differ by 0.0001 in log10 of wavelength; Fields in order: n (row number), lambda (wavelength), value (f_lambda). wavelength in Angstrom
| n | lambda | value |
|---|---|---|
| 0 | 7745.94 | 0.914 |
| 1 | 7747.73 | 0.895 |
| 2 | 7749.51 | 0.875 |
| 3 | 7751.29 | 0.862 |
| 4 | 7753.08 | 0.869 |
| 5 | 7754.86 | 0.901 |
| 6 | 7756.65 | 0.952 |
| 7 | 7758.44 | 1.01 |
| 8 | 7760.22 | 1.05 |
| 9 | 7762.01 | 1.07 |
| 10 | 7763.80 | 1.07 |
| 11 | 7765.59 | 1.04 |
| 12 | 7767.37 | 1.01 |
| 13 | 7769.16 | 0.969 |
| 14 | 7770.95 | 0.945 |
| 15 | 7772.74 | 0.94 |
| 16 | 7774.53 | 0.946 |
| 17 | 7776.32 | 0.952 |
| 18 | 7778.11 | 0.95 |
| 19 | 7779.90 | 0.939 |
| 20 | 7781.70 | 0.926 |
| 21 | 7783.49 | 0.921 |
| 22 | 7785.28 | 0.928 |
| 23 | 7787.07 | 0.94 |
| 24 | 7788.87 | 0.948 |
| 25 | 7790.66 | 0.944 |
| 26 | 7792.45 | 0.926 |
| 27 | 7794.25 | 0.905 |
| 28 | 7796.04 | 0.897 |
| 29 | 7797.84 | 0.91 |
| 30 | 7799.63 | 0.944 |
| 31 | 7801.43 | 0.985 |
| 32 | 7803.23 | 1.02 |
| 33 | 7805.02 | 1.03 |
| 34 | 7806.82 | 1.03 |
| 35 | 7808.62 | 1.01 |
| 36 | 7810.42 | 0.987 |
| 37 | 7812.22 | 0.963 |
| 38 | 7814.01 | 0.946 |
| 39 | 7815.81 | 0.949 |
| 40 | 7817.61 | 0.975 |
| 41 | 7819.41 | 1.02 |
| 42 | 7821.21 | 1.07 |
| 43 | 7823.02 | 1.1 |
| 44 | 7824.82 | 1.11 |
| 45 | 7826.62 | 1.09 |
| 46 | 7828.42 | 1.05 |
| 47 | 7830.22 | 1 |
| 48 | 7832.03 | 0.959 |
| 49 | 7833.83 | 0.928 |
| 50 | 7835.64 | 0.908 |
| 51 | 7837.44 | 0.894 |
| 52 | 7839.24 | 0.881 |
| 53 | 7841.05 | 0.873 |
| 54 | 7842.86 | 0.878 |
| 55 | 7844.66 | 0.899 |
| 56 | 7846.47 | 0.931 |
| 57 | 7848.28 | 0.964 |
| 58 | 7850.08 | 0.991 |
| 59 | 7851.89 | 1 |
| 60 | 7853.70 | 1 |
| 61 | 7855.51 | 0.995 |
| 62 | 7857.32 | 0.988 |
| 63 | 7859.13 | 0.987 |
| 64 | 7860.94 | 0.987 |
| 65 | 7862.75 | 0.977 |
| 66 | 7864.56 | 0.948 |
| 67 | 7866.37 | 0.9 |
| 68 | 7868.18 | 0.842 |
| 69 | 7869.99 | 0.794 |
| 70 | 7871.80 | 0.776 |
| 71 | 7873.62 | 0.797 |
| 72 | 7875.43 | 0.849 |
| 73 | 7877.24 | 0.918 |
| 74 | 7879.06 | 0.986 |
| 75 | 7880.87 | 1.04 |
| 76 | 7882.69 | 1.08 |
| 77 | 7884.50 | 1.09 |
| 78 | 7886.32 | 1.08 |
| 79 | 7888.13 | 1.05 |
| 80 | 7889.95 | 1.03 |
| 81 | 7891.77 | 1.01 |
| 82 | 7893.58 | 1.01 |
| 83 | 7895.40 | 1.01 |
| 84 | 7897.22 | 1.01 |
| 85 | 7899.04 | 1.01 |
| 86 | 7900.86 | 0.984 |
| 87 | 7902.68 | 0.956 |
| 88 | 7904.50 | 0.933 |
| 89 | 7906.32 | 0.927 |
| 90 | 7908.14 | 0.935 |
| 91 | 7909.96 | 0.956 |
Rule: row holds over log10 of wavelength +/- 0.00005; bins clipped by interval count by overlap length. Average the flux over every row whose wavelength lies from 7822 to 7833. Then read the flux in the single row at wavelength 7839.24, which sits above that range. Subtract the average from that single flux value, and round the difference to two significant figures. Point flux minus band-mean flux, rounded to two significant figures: -0.17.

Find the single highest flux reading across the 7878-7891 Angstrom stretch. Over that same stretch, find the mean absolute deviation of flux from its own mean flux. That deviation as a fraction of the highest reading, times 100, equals 2.6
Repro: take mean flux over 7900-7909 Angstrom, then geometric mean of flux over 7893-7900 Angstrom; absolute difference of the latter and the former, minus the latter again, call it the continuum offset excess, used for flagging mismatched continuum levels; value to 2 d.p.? -0.95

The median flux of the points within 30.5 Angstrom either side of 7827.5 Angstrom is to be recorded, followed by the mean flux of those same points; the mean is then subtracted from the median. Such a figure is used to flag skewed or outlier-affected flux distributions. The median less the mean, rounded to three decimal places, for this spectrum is 0.007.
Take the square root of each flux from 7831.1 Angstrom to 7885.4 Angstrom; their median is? 0.97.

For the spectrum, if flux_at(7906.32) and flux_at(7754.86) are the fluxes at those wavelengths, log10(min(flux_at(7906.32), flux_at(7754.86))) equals -0.045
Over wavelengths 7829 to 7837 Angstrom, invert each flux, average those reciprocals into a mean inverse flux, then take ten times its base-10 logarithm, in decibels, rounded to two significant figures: 0.23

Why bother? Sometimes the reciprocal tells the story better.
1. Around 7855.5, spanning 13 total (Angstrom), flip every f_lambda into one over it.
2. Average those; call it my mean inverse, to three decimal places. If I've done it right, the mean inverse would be 1.008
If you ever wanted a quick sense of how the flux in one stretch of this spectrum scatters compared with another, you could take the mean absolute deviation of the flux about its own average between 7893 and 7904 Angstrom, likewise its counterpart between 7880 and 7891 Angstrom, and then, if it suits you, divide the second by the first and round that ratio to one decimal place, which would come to 1.2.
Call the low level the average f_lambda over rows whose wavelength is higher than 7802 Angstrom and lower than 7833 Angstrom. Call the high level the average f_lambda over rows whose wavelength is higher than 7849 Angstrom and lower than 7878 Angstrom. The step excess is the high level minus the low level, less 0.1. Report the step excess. -0.20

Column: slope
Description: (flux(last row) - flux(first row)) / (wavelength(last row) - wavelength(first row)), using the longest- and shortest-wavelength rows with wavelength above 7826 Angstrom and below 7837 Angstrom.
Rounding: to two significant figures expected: -0.020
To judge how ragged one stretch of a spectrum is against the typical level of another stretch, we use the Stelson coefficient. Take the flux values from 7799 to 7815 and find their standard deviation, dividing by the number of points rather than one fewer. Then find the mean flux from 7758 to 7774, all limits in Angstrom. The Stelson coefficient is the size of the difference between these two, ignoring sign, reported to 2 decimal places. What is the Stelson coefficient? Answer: 0.98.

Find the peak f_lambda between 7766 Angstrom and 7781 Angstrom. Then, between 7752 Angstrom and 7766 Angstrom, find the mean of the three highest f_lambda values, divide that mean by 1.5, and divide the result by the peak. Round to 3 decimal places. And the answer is 0.702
